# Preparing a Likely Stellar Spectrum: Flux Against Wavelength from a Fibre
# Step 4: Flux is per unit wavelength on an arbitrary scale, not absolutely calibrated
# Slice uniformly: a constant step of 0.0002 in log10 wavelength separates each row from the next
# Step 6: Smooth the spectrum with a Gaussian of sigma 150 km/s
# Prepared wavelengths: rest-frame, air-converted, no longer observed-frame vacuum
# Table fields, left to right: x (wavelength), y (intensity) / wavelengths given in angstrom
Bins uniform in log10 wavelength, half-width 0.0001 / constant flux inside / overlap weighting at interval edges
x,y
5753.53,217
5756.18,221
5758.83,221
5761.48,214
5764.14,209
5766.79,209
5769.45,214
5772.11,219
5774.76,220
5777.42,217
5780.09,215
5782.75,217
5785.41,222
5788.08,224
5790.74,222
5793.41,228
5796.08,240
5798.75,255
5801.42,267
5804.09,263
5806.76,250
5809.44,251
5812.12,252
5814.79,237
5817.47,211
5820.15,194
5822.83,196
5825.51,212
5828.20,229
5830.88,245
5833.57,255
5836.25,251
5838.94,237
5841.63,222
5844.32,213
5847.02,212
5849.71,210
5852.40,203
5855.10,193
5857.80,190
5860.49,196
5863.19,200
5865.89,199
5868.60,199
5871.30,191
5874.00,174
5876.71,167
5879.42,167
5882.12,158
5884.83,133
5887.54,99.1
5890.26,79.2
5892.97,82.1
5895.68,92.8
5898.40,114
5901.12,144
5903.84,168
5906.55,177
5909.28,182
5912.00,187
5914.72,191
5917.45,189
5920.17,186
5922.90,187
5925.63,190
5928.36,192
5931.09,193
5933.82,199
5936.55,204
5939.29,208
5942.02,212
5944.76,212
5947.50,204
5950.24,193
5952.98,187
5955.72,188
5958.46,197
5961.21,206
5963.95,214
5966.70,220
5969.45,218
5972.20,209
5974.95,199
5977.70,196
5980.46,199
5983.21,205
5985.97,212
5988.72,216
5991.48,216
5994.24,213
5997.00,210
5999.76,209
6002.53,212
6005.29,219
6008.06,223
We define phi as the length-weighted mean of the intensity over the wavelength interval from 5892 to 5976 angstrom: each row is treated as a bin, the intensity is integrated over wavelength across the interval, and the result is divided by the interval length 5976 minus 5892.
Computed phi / 186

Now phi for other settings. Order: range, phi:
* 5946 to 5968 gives 201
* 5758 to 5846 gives 228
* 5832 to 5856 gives 222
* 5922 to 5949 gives 200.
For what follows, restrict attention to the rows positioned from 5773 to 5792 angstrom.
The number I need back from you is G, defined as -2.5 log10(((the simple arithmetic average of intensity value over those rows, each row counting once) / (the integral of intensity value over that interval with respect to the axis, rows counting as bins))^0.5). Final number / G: 1.6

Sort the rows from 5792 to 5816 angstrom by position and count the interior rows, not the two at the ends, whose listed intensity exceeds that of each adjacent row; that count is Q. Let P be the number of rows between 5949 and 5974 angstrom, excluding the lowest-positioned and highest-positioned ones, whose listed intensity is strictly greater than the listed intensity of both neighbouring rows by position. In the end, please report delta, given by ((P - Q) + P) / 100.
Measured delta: 0.000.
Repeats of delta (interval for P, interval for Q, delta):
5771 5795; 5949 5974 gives 0.030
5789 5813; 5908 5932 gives 0.010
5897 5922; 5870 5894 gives 0.020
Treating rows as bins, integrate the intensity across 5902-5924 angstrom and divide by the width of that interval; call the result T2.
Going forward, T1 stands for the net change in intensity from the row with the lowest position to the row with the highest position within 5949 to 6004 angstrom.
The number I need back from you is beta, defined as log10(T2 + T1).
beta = 2.30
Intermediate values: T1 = 19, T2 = 182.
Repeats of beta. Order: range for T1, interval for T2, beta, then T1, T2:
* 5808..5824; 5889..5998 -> 2.12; -55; 187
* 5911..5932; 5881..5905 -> 2.09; 6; 118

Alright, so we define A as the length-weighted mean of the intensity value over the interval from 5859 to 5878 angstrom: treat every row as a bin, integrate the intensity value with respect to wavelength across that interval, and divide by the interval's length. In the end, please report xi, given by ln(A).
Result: 5.24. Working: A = 190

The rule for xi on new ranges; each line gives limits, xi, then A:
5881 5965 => 5.15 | 173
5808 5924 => 5.23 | 188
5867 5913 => 5.00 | 148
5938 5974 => 5.32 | 205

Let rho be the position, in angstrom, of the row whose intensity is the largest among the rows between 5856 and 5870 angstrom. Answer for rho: 5863.19 angstrom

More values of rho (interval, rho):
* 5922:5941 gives 5939.29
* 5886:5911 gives 5909.28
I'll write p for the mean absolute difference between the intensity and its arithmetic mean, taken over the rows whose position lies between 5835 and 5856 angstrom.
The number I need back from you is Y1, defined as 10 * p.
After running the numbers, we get 143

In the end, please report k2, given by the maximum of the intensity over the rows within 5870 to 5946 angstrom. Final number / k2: 212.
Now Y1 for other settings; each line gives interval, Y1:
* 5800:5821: 200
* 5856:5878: 95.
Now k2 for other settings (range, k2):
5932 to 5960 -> 212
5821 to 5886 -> 255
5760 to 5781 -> 220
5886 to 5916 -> 191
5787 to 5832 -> 267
